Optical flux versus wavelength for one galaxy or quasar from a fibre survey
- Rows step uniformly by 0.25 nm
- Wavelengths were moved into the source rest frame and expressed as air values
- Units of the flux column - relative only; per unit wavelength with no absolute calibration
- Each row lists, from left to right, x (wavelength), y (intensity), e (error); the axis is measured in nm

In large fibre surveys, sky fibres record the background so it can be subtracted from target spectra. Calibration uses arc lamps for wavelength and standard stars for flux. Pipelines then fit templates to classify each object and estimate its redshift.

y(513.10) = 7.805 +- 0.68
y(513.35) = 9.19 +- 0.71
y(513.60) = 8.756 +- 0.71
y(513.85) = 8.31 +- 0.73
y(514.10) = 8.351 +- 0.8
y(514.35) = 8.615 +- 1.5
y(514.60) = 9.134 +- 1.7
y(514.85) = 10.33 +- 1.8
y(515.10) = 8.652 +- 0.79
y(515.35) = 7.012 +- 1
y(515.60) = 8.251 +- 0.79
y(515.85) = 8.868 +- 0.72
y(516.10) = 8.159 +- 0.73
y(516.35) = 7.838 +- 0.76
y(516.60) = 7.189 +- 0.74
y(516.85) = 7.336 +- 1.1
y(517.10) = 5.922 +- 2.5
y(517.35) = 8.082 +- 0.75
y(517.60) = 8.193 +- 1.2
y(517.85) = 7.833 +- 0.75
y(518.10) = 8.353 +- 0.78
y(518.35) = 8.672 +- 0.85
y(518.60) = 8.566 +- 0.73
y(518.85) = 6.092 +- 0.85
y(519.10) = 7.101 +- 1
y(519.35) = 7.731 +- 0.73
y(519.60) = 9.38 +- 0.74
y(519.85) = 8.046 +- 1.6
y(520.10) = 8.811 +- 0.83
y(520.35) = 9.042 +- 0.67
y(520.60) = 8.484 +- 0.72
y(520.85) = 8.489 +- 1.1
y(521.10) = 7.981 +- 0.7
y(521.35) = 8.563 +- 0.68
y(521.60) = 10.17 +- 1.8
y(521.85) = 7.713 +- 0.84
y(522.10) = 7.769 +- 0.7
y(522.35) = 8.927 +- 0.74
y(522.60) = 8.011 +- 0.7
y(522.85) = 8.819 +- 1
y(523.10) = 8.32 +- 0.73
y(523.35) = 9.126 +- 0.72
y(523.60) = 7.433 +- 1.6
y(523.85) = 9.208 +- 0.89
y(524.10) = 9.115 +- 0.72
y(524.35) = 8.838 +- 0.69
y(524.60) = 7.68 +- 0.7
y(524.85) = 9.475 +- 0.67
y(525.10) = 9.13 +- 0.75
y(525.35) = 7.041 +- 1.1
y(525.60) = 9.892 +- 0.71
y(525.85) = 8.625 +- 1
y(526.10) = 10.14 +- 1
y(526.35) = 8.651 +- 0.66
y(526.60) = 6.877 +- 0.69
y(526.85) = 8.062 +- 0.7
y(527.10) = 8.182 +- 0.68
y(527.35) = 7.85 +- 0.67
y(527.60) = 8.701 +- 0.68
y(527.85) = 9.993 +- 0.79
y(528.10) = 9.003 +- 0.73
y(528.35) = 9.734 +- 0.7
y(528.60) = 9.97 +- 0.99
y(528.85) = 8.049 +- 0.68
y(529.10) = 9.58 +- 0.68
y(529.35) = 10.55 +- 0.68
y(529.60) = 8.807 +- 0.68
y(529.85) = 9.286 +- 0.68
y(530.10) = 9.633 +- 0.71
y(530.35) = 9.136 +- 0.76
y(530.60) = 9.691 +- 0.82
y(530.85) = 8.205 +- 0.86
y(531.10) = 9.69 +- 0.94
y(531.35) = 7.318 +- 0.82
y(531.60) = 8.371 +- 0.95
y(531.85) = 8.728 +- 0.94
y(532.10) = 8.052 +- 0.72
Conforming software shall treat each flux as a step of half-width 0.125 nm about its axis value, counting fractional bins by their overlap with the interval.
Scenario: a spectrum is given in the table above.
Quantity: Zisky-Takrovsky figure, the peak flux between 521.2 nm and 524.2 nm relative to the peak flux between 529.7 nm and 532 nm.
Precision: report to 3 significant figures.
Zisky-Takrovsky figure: 1.05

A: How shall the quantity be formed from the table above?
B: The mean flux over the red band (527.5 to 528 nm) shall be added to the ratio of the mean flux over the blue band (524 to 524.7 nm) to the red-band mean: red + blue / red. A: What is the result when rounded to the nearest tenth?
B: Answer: 10.3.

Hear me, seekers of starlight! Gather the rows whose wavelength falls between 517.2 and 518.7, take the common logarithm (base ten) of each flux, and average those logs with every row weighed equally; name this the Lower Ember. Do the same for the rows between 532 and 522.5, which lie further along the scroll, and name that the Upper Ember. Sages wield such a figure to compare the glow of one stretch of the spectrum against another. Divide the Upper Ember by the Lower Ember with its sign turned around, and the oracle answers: -1.03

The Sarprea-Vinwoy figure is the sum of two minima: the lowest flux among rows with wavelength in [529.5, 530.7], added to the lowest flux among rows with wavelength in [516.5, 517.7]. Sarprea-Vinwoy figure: 14.7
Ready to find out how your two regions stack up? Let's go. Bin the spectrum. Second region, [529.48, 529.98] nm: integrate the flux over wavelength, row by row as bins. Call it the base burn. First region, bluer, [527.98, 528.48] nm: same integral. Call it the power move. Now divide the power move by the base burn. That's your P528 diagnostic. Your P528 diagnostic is 1.04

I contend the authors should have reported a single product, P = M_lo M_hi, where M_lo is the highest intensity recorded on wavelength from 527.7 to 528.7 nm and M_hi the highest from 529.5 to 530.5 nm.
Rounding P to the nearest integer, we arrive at 96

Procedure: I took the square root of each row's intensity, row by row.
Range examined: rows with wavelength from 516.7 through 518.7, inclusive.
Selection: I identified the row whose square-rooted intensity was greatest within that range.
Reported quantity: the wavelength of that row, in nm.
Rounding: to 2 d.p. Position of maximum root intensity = 518.35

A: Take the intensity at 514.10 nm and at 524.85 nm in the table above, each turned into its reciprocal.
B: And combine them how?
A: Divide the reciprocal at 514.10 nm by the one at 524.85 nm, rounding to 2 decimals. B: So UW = 1.13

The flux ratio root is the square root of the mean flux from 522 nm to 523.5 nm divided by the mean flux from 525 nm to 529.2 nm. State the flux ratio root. 0.983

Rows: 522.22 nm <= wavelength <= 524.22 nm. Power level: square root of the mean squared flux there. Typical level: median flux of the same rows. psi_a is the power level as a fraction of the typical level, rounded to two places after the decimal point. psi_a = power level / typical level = 0.97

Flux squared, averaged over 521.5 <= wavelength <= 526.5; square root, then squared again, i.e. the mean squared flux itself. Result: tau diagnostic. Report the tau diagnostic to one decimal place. 76.5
